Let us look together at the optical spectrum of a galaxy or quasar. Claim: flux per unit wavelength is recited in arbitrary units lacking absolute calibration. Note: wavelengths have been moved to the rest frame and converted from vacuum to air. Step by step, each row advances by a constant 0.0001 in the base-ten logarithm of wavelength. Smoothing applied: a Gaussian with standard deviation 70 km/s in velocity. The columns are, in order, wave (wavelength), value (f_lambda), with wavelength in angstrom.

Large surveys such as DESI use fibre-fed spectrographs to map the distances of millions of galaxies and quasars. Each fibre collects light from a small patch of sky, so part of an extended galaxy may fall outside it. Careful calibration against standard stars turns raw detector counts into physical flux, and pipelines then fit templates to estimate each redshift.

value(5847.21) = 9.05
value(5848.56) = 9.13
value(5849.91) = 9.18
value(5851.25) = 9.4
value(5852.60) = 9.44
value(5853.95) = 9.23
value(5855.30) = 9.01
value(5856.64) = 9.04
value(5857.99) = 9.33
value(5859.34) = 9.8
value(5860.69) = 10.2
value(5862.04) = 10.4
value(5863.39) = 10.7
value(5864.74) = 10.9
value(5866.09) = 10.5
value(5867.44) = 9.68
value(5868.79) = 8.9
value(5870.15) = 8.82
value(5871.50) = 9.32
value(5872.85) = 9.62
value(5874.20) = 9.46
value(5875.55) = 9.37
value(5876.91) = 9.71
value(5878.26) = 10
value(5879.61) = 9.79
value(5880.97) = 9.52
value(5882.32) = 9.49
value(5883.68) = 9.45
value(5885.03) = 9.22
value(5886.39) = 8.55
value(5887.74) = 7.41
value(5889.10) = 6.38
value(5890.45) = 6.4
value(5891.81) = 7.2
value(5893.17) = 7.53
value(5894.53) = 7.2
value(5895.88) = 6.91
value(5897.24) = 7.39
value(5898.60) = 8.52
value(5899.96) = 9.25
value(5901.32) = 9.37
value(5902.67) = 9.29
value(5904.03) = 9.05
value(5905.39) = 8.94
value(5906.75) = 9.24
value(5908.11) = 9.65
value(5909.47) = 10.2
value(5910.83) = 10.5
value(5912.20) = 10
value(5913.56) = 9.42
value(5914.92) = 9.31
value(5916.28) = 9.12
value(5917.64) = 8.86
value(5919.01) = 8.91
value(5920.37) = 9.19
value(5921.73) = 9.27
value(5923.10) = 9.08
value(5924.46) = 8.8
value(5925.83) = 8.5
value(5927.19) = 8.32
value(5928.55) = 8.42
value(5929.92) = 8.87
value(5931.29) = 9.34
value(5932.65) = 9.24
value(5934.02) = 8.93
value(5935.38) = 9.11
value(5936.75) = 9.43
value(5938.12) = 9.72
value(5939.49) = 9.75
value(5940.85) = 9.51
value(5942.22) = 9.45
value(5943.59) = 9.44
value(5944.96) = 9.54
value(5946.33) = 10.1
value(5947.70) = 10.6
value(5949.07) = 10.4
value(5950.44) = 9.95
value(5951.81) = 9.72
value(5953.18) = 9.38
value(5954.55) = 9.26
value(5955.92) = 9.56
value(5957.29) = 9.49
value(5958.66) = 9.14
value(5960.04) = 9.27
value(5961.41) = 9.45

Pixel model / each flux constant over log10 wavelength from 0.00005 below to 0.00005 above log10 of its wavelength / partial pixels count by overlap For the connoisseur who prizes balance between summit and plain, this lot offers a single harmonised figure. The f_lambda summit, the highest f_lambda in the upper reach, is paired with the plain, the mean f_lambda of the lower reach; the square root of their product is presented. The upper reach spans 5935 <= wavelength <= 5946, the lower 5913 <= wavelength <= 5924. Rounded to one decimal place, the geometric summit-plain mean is 9.4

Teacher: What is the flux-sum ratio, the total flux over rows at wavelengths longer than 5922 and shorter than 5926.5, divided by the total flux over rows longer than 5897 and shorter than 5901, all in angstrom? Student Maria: 1.05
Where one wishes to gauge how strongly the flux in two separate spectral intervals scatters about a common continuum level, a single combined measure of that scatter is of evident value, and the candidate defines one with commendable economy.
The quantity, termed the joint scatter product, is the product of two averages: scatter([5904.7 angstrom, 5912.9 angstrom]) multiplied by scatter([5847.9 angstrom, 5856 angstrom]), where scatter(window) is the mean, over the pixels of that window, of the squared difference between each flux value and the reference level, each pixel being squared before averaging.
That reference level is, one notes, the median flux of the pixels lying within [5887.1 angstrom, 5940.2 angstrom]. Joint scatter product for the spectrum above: 0.034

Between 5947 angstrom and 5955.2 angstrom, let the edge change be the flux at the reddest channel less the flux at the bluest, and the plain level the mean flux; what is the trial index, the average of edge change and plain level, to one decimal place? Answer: 4.3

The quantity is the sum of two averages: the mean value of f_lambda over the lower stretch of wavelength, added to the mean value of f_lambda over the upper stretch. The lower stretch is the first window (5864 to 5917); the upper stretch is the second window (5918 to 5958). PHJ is 18.3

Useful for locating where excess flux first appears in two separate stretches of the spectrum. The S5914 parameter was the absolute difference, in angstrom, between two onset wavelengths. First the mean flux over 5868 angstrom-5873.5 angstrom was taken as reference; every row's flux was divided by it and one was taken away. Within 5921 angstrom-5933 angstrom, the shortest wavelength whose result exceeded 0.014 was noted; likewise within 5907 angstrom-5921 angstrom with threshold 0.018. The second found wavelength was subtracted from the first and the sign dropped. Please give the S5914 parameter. 23.2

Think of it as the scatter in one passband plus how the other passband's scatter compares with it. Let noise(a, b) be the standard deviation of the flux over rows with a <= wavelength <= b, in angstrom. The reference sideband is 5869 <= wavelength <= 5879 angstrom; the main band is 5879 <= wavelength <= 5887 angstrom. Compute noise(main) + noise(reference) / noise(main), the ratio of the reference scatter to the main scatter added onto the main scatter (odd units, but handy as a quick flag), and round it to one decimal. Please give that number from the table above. 1.3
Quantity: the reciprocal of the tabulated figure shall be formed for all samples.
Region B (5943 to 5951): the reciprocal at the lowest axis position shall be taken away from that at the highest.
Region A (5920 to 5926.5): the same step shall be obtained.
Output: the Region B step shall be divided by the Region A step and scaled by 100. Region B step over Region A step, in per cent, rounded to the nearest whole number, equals -61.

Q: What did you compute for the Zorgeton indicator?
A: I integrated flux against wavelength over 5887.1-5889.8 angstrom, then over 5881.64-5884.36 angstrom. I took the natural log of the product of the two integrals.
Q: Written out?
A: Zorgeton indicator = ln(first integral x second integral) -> 6.17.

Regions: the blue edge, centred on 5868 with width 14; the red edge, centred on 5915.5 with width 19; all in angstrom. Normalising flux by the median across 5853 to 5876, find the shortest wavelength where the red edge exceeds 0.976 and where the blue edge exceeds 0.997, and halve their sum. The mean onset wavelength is 5884.4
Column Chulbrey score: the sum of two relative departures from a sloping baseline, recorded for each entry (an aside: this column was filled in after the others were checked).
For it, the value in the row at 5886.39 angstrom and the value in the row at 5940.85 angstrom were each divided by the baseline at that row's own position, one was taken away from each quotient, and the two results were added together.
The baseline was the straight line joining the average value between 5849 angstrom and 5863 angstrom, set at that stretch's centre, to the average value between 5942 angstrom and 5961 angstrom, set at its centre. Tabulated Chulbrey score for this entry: -0.12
